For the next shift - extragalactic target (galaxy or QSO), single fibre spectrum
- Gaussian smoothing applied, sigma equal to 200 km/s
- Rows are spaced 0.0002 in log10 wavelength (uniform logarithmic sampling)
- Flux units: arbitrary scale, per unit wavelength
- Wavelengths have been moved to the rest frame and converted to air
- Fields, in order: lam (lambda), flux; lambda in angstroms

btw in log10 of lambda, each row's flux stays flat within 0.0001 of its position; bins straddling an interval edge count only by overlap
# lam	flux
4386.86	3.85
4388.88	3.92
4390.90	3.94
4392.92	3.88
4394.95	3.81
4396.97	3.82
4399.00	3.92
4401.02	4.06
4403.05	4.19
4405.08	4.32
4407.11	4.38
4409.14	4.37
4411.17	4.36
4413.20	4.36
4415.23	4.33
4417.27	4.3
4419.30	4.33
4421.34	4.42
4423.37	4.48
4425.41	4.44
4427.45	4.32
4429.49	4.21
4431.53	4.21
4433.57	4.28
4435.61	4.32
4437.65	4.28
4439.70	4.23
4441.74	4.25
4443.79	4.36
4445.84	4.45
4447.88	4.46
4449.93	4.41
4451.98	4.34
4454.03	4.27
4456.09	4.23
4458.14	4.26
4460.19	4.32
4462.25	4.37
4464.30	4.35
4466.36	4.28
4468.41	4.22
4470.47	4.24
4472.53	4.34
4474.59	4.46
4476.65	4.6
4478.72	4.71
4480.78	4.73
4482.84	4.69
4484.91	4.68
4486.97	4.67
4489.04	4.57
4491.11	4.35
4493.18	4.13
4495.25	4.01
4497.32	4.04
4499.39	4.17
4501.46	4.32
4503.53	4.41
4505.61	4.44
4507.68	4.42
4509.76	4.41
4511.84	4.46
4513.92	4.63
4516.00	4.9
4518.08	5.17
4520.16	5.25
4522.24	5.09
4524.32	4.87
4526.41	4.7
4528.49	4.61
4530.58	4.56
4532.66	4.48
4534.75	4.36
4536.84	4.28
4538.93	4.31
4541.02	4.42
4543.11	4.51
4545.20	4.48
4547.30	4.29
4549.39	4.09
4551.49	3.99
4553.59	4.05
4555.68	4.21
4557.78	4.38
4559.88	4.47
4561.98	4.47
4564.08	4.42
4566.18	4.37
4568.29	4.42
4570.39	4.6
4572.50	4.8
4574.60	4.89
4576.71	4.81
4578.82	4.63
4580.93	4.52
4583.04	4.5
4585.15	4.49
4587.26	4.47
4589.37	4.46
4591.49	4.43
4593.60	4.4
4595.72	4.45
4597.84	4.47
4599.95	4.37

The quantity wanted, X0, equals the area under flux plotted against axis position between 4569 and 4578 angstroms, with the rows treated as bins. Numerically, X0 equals 42.8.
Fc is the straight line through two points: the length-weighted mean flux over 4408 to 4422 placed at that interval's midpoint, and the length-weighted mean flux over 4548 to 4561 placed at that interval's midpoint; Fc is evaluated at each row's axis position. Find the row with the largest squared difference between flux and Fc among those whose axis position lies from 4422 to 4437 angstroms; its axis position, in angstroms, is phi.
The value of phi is 4423.37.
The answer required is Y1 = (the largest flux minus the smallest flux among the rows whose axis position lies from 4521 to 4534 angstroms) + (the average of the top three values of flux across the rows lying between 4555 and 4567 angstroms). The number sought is 5.1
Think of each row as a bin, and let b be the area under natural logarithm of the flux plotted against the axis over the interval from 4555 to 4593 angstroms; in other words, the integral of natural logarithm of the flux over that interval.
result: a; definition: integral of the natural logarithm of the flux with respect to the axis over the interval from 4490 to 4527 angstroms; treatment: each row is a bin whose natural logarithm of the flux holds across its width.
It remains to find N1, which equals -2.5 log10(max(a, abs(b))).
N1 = -4.40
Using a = 55.9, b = 57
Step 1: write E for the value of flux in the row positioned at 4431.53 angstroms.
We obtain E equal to 4.21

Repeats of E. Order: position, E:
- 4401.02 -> 4.06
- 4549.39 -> 4.09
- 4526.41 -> 4.7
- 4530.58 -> 4.56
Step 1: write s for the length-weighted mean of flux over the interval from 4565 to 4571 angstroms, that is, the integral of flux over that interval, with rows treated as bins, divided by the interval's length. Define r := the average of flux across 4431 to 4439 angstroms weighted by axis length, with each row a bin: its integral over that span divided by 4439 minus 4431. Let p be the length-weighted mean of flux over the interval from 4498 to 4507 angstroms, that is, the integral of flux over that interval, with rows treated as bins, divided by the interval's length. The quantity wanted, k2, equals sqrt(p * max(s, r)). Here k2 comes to 4.39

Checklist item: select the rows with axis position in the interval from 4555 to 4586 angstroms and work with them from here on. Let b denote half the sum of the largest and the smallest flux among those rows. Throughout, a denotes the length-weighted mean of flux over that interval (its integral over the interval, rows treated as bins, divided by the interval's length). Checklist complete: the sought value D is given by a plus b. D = 9.09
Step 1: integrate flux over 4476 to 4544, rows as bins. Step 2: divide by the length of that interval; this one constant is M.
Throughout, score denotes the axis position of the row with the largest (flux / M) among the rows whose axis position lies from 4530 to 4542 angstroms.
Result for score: 4530.58 angstroms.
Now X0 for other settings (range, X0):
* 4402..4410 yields 34.5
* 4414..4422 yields 34.7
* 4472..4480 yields 36.3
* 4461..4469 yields 34.5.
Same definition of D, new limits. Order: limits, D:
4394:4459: 8.42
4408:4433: 8.69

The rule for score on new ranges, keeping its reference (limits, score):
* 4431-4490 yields 4480.78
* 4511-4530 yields 4520.16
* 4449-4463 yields 4449.93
